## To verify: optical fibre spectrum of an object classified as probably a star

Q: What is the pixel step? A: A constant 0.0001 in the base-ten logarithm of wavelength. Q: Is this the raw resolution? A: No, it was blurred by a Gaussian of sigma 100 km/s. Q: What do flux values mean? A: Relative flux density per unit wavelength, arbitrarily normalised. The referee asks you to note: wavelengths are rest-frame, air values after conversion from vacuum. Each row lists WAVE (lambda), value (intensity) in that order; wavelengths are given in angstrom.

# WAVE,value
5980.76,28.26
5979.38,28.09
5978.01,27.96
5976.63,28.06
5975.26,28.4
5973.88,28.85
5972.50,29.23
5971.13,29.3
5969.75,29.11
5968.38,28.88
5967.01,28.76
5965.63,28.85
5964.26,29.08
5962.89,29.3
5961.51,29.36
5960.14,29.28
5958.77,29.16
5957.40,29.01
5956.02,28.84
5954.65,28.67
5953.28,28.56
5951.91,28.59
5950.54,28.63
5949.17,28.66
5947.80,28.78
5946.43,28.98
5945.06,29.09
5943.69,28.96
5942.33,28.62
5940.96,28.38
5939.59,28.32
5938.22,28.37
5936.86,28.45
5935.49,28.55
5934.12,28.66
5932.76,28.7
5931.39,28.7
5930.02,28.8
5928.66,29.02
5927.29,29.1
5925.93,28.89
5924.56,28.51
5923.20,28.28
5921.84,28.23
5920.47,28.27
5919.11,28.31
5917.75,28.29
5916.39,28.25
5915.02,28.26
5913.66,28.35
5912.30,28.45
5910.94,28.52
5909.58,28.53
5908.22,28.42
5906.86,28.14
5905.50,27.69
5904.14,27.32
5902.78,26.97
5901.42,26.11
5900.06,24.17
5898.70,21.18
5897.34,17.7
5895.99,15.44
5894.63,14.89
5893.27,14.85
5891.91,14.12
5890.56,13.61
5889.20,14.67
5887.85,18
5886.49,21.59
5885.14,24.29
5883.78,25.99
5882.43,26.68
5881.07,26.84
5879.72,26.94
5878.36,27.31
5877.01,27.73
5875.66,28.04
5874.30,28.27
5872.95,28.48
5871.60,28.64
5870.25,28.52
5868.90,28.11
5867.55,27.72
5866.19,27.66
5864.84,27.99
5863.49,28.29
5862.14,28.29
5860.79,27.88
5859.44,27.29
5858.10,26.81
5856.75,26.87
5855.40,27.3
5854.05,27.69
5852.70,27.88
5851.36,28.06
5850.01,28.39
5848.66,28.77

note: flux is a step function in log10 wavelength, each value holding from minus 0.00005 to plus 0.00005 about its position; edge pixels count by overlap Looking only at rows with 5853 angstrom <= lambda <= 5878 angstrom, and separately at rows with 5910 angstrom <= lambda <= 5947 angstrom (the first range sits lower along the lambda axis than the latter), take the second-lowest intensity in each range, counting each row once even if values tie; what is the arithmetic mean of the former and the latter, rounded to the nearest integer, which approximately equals 28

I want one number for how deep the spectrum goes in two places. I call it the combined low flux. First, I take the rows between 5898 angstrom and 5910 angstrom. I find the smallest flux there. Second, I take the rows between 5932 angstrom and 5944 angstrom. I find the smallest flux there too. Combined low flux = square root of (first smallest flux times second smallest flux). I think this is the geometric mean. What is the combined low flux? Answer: 24.5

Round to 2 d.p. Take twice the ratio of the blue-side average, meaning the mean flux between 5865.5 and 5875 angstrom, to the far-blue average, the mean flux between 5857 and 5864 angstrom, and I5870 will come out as 2.04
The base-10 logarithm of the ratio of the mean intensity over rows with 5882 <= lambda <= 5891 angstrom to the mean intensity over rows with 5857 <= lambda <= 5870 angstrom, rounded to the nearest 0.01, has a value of -0.13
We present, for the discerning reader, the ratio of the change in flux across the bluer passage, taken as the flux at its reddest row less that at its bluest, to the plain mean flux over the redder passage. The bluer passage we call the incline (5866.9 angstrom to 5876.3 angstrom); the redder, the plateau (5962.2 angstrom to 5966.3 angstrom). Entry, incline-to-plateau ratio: 0.011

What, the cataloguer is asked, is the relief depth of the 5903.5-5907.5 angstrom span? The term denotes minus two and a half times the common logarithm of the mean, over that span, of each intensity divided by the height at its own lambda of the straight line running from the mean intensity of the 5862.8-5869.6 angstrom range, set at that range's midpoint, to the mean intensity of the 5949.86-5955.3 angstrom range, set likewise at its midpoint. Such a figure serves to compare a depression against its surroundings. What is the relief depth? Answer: 0.021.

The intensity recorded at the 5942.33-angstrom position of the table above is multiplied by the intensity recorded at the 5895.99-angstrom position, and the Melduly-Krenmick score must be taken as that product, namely 442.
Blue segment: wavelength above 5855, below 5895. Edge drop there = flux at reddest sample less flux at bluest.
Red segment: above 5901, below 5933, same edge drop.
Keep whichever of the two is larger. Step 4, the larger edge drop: 2.6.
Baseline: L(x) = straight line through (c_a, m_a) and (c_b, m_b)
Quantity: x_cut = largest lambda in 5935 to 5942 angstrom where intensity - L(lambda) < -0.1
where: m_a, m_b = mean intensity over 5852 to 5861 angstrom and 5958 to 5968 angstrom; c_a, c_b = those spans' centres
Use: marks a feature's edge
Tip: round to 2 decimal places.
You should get 5940.96 angstrom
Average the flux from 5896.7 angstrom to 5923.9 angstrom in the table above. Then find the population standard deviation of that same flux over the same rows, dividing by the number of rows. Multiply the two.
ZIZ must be 75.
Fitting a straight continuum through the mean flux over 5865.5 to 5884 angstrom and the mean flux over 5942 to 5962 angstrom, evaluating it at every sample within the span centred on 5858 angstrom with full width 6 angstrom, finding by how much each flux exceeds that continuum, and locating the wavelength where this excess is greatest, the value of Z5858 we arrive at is 5860.79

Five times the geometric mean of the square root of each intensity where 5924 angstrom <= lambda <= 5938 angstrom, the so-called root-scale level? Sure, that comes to 26.8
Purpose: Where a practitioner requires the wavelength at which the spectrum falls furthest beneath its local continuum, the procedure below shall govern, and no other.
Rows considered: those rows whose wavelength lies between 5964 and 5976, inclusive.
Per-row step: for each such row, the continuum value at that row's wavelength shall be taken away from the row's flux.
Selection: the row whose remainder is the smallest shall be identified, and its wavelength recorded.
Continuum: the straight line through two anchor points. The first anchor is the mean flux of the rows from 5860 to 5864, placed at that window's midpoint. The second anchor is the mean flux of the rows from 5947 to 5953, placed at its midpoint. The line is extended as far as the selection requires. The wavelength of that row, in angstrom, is 5975.26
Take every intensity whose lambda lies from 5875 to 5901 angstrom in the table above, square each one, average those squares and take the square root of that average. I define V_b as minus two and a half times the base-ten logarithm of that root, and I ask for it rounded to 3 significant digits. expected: -3.35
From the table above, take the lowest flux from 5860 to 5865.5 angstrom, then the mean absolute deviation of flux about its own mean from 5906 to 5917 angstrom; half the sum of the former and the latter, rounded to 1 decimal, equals 14.0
